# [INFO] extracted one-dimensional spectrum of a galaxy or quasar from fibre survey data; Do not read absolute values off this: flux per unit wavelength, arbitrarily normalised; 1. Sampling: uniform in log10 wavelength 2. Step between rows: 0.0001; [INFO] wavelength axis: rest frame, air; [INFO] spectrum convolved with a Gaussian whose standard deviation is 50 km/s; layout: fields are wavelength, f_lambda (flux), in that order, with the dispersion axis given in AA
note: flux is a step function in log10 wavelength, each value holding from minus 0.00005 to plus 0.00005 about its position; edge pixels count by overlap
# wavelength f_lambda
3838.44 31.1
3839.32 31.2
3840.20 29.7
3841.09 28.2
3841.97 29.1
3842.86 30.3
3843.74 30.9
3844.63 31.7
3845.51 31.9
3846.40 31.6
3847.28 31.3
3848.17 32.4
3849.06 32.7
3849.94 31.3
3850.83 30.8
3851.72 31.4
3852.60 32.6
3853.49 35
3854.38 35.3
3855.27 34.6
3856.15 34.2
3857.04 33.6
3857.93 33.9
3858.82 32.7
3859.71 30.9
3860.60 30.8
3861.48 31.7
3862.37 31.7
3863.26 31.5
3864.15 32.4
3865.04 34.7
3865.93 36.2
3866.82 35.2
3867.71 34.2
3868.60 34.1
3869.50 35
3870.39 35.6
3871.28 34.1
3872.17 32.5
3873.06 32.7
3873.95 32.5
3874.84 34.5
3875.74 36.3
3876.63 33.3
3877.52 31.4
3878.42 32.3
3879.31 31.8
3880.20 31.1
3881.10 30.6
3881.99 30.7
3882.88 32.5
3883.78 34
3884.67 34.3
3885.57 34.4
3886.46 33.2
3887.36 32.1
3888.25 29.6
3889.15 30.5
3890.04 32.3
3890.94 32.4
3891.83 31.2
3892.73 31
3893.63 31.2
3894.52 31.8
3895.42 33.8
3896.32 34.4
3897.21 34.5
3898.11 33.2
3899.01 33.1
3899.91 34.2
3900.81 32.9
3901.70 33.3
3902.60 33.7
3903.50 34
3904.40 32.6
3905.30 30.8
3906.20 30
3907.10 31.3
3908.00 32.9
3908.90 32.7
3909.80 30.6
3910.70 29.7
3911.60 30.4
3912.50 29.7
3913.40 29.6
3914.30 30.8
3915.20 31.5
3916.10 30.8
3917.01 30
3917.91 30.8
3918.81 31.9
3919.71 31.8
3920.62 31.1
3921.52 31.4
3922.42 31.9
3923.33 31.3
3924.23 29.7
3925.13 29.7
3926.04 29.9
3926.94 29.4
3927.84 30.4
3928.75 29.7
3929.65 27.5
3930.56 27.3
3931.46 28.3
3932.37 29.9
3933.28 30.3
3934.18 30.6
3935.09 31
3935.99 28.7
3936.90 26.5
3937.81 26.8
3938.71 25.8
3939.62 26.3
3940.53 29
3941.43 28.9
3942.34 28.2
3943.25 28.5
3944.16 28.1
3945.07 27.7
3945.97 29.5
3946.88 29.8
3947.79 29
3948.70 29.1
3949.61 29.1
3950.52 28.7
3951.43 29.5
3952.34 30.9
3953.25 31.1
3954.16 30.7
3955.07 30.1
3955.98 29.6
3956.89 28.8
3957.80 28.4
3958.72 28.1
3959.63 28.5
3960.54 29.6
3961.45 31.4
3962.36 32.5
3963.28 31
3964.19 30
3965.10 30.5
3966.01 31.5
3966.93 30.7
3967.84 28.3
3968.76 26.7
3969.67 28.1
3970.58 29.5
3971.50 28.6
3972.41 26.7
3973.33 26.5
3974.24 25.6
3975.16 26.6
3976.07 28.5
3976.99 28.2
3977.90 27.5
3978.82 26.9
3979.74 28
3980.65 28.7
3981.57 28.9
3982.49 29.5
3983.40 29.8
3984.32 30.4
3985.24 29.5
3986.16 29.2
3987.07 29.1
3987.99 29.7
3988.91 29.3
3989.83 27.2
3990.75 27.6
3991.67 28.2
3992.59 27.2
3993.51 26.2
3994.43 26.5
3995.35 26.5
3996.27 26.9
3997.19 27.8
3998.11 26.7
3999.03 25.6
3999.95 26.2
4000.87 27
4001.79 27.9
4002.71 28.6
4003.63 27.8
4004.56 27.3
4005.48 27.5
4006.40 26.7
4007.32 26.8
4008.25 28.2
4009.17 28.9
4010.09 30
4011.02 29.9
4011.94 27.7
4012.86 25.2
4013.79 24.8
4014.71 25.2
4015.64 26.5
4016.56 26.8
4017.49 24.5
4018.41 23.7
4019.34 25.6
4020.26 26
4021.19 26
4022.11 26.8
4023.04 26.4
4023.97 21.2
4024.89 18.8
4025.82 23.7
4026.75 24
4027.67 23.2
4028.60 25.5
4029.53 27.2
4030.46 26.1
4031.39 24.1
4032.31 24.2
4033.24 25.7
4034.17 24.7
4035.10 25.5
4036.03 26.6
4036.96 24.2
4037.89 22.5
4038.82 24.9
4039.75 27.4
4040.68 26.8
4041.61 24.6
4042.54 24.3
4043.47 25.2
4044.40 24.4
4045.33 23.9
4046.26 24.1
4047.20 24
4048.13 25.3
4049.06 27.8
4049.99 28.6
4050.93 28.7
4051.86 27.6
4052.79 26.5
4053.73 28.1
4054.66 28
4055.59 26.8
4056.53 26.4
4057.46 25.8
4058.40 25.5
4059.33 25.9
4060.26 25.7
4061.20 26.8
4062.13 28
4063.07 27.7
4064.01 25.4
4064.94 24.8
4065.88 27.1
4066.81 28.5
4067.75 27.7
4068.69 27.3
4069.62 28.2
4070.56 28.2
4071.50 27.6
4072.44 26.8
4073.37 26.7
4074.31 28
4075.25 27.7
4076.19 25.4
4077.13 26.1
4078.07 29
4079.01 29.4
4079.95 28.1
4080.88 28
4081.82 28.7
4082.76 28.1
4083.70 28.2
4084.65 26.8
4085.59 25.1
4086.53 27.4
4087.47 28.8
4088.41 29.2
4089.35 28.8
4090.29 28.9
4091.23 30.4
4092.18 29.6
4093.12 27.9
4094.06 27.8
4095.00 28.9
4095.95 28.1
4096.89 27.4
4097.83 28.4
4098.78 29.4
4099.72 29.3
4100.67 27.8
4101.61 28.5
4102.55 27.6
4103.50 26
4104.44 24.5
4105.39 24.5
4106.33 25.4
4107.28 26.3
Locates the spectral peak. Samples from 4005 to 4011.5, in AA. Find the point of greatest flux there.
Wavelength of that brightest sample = 4010.09 AA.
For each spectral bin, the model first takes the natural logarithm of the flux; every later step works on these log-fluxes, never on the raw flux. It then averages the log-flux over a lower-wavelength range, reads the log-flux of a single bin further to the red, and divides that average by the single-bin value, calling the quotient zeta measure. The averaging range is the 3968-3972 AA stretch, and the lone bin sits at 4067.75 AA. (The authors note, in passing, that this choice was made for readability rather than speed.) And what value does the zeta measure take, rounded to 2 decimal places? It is 1.01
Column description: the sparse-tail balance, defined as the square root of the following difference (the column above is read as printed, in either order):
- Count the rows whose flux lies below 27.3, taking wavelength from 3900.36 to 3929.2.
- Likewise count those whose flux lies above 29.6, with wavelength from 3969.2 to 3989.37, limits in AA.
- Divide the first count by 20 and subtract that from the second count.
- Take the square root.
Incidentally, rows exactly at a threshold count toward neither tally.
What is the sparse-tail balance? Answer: 1.7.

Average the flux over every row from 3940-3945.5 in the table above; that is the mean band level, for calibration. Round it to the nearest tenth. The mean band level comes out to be 28.4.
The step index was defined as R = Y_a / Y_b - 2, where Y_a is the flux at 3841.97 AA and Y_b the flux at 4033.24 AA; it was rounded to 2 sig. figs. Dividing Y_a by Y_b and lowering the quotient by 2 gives -0.87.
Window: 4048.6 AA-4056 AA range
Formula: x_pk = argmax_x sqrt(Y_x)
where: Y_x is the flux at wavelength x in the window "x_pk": 4050.93 AA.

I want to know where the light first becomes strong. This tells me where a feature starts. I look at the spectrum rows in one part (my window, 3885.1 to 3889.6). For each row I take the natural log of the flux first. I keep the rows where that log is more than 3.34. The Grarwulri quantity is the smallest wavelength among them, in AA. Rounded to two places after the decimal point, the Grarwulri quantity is 3885.57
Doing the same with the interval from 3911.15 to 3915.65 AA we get 3911.60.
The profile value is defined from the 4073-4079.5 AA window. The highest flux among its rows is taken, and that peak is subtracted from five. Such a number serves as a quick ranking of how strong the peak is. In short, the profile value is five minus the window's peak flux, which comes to -24.4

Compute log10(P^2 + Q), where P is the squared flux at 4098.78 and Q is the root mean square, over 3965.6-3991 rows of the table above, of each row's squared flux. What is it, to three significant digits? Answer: 5.87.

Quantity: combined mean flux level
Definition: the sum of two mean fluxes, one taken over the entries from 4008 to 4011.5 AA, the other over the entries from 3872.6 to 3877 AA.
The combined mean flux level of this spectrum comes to 63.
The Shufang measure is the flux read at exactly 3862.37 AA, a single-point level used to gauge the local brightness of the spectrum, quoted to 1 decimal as 31.7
